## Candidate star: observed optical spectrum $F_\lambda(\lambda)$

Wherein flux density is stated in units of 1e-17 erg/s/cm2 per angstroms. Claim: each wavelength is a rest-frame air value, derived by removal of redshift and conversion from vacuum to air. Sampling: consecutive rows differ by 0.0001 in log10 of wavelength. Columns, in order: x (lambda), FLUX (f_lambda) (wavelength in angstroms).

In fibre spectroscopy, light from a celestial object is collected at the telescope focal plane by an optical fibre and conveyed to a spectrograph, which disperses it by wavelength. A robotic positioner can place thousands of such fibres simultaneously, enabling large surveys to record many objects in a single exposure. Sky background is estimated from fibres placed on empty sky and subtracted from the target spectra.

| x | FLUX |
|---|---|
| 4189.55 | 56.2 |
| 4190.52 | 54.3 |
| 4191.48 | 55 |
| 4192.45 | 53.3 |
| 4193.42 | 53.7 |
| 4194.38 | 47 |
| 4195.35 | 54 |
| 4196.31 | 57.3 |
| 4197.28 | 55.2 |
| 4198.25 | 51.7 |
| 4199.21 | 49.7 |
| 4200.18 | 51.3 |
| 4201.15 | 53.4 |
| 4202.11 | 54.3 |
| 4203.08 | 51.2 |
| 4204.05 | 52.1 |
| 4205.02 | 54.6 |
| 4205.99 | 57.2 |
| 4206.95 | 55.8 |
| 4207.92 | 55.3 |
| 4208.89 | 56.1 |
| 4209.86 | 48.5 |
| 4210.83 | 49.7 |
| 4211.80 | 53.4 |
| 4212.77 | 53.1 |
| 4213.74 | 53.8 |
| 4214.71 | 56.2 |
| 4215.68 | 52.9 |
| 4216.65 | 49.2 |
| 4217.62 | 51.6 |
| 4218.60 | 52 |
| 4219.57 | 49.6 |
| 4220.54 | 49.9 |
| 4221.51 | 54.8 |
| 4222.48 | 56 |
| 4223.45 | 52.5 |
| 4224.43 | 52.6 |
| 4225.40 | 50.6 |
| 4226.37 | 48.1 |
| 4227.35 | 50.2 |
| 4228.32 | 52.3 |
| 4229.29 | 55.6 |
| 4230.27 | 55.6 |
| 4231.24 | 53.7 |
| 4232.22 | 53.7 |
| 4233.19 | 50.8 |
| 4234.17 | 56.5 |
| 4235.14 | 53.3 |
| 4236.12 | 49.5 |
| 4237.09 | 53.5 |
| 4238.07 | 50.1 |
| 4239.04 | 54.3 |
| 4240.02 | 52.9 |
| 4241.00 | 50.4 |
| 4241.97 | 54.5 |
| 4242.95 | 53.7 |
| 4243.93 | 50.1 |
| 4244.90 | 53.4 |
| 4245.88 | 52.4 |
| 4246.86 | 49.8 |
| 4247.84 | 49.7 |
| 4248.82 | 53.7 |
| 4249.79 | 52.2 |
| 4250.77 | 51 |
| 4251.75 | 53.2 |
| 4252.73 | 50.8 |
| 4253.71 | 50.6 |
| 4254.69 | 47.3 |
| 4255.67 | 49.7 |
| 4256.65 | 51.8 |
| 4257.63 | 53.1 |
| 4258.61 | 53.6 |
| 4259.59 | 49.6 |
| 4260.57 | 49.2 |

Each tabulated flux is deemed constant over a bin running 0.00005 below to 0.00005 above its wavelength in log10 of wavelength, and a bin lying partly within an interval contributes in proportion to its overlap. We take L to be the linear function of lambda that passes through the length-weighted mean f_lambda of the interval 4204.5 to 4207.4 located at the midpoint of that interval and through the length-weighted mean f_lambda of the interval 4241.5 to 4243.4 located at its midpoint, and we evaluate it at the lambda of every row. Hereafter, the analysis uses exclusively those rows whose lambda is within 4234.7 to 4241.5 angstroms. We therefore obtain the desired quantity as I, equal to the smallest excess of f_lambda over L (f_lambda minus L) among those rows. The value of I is -4.8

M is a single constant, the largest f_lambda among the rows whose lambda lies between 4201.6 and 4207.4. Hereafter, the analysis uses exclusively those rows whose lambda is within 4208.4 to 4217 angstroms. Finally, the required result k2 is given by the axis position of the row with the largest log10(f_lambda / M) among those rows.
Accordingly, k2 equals 4214.71 angstroms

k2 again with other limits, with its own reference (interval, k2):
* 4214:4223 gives 4214.71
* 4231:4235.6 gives 4234.17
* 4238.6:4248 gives 4241.97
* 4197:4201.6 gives 4197.28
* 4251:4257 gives 4251.75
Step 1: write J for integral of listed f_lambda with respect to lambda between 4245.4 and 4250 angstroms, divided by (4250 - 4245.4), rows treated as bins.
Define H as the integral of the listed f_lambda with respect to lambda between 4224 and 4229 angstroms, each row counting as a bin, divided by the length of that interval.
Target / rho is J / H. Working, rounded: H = 51.0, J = 51.5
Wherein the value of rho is 1.01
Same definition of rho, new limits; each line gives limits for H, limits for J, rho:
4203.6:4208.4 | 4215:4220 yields 0.93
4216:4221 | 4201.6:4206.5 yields 1.07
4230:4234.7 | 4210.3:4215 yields 0.98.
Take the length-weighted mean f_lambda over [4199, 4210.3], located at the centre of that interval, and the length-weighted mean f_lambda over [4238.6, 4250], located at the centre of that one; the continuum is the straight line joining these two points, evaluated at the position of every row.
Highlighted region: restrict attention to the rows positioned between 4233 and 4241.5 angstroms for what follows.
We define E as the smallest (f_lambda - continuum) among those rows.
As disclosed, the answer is -3.0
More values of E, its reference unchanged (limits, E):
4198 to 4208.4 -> -3.9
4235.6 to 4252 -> -3.0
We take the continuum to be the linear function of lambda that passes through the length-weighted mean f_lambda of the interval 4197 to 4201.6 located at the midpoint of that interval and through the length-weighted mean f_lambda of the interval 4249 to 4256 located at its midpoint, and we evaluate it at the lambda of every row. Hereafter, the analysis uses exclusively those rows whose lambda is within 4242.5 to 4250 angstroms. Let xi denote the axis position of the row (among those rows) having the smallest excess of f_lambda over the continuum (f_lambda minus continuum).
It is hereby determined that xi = 4247.84 angstroms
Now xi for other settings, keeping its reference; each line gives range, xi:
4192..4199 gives 4194.38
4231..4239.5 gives 4236.12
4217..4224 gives 4219.57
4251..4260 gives 4254.69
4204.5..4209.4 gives 4205.02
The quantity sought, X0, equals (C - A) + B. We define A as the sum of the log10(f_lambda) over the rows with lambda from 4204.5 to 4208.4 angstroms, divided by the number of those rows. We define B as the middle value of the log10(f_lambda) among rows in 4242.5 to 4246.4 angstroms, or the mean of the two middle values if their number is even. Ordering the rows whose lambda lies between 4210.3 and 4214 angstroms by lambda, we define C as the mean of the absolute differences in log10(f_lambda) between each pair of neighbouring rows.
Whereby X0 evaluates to -0.009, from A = 1.75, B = 1.72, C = 0.013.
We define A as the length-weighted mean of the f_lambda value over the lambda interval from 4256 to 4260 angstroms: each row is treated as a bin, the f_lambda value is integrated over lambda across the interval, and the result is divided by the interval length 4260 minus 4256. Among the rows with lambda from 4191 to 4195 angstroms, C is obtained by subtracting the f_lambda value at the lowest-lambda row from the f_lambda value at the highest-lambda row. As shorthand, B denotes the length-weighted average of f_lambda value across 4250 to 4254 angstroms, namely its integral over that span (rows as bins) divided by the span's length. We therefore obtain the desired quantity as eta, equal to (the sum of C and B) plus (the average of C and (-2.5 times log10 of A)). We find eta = 37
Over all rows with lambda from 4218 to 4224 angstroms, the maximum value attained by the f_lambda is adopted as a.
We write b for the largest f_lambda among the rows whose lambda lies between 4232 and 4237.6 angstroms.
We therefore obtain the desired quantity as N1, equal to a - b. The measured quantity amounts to -0.5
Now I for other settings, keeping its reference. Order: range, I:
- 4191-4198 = -9.5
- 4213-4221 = -6.2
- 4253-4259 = -6.1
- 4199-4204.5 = -6.6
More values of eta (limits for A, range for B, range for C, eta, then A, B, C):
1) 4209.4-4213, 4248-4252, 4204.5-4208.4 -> 51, 51.0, 52.3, 1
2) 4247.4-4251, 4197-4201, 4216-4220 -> 50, 51.8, 51.9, 0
